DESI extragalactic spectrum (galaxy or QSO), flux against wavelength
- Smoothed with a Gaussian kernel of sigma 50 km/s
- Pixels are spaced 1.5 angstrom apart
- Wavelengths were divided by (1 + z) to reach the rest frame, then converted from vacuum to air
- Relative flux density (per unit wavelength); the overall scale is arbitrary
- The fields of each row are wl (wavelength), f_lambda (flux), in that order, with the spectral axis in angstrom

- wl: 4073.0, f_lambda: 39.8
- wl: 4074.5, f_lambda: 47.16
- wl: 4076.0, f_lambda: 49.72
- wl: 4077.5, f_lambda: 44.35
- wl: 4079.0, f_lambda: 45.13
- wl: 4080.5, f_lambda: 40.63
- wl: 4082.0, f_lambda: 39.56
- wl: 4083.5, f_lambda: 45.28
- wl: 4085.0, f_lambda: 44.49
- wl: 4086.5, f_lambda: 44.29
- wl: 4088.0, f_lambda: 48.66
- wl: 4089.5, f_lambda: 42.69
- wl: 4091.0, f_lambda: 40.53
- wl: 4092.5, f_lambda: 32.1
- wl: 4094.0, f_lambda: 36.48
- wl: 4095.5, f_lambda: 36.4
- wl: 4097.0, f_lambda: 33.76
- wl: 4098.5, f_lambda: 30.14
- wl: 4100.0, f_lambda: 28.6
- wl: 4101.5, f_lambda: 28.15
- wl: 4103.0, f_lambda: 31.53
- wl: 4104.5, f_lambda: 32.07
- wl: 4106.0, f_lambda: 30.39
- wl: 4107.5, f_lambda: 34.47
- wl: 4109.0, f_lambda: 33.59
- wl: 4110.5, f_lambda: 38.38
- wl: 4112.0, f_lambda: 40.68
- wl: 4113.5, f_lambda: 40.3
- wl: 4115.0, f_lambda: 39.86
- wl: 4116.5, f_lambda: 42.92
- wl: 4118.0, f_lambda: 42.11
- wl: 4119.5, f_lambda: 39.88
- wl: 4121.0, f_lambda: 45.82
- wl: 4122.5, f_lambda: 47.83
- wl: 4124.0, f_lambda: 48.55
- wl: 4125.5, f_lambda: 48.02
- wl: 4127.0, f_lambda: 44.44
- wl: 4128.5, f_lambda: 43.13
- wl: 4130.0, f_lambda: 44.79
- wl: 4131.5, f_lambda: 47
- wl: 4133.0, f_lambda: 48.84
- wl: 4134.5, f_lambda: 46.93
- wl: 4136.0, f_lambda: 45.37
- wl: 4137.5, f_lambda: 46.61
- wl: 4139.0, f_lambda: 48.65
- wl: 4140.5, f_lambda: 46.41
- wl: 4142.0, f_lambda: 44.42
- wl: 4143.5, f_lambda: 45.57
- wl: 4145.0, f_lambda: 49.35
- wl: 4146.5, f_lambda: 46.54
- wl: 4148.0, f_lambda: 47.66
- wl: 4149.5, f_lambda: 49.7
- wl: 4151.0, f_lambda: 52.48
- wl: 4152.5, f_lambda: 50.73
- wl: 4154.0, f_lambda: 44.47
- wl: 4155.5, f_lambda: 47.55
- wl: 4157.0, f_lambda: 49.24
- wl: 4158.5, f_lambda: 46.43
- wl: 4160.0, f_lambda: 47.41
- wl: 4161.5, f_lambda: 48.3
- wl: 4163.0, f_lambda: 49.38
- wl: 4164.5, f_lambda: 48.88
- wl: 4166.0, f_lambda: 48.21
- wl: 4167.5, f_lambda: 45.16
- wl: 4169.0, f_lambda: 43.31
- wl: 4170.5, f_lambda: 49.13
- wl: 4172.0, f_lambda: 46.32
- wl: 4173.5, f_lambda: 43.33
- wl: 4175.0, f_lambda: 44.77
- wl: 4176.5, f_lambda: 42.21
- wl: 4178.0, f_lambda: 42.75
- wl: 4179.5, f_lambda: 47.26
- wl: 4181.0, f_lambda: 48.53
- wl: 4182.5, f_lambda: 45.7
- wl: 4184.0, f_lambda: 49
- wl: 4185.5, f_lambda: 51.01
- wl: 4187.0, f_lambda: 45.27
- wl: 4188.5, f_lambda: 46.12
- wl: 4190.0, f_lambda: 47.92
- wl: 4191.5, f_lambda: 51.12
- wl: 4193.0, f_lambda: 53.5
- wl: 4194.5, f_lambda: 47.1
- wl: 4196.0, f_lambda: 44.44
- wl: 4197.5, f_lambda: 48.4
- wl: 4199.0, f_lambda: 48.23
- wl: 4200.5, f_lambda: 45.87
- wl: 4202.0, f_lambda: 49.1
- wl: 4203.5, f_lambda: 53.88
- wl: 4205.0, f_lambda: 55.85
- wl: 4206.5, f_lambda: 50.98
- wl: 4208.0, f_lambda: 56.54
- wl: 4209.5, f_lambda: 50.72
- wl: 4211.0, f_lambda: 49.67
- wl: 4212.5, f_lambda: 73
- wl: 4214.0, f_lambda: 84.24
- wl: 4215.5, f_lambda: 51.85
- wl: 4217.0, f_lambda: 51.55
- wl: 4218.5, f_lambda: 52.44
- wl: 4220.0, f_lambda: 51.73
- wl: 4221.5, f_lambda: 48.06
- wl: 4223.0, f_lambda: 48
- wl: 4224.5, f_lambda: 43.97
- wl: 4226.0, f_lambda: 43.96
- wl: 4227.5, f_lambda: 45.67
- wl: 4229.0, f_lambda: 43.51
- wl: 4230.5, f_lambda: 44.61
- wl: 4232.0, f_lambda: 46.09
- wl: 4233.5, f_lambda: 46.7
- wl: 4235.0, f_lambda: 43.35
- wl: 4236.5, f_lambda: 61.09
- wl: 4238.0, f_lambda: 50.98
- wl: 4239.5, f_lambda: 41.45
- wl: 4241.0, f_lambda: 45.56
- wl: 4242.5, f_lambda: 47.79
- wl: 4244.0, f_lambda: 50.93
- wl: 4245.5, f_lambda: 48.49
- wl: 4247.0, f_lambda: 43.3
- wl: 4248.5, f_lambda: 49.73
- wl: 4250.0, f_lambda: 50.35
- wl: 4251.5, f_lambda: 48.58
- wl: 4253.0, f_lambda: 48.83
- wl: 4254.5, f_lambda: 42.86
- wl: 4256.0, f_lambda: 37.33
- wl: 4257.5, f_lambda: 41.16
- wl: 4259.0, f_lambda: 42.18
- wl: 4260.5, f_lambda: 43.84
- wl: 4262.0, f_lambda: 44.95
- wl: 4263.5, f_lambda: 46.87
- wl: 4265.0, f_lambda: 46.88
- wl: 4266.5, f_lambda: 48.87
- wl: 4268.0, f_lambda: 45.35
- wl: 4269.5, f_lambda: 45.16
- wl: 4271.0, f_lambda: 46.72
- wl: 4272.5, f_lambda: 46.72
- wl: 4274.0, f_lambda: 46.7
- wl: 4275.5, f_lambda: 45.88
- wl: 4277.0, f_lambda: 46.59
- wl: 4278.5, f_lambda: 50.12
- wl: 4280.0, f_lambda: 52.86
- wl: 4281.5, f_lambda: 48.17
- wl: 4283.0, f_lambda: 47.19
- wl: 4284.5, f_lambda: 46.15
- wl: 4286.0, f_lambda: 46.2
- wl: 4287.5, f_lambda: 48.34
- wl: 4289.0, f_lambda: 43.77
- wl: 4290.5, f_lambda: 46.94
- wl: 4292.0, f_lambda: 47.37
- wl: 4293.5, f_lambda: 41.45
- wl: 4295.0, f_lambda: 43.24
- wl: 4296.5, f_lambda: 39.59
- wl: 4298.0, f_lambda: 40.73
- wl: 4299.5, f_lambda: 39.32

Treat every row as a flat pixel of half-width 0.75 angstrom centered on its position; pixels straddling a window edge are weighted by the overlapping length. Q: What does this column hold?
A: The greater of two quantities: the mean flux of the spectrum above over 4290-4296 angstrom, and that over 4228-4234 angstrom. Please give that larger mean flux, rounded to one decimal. 45.2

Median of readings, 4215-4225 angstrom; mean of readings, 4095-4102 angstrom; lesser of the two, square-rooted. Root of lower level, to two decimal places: 5.60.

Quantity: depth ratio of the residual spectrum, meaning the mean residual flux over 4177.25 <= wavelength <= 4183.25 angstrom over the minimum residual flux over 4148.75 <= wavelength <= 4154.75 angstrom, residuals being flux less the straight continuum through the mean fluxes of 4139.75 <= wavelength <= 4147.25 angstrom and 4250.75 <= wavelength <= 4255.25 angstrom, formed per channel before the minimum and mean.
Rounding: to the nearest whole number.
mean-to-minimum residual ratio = 0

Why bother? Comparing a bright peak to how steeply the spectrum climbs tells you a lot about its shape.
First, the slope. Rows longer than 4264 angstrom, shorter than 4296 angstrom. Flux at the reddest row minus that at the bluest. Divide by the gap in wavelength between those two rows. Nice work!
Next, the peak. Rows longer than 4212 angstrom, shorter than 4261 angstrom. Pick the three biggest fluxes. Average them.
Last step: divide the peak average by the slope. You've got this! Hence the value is -600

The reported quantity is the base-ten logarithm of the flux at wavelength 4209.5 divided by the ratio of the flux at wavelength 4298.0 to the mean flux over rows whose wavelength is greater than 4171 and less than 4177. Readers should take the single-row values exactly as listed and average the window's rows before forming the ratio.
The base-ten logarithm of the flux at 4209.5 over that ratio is 1.74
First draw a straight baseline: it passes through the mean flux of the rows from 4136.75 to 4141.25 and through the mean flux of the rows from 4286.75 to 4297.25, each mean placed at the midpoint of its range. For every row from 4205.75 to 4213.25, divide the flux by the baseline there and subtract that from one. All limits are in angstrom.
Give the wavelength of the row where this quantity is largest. 4211.0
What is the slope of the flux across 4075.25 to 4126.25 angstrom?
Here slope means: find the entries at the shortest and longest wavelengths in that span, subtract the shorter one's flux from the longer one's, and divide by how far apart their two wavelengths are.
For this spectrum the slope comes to 0.0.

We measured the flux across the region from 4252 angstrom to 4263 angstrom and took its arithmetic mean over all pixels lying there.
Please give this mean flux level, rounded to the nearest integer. 43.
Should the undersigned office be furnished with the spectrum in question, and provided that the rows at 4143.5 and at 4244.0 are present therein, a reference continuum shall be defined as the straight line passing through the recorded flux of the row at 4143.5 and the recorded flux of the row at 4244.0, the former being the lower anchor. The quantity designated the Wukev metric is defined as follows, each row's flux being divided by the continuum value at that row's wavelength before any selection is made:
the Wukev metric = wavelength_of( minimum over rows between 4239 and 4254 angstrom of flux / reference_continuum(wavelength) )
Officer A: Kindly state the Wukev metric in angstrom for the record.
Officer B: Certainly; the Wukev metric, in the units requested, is 4239.5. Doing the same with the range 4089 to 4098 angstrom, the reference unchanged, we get 4092.5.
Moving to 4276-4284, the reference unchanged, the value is 4277.0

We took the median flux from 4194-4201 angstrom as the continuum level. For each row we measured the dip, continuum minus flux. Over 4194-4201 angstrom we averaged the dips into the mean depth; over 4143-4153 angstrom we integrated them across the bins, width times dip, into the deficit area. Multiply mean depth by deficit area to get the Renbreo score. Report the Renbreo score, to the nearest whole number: -5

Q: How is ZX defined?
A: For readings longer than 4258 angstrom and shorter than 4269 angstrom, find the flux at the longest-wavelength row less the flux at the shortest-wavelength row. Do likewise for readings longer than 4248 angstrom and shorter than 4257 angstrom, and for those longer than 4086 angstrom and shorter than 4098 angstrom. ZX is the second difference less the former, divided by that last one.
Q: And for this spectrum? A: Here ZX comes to 1.5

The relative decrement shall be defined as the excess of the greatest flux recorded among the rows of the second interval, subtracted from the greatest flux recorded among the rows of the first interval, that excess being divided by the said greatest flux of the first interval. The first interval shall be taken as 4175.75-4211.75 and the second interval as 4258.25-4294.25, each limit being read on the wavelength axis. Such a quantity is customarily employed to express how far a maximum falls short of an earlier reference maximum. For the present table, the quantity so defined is 0.1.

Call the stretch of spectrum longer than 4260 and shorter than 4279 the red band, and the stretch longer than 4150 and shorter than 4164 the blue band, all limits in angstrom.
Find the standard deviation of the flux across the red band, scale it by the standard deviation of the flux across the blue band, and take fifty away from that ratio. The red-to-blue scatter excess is -49.3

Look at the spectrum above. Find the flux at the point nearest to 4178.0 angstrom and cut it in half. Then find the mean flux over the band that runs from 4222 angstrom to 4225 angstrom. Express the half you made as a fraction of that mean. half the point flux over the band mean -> 0.46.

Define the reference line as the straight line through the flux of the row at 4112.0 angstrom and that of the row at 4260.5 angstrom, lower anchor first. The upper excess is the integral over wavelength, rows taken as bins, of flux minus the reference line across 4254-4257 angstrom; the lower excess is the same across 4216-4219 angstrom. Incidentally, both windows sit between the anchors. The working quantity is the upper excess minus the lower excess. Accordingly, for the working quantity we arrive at -38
